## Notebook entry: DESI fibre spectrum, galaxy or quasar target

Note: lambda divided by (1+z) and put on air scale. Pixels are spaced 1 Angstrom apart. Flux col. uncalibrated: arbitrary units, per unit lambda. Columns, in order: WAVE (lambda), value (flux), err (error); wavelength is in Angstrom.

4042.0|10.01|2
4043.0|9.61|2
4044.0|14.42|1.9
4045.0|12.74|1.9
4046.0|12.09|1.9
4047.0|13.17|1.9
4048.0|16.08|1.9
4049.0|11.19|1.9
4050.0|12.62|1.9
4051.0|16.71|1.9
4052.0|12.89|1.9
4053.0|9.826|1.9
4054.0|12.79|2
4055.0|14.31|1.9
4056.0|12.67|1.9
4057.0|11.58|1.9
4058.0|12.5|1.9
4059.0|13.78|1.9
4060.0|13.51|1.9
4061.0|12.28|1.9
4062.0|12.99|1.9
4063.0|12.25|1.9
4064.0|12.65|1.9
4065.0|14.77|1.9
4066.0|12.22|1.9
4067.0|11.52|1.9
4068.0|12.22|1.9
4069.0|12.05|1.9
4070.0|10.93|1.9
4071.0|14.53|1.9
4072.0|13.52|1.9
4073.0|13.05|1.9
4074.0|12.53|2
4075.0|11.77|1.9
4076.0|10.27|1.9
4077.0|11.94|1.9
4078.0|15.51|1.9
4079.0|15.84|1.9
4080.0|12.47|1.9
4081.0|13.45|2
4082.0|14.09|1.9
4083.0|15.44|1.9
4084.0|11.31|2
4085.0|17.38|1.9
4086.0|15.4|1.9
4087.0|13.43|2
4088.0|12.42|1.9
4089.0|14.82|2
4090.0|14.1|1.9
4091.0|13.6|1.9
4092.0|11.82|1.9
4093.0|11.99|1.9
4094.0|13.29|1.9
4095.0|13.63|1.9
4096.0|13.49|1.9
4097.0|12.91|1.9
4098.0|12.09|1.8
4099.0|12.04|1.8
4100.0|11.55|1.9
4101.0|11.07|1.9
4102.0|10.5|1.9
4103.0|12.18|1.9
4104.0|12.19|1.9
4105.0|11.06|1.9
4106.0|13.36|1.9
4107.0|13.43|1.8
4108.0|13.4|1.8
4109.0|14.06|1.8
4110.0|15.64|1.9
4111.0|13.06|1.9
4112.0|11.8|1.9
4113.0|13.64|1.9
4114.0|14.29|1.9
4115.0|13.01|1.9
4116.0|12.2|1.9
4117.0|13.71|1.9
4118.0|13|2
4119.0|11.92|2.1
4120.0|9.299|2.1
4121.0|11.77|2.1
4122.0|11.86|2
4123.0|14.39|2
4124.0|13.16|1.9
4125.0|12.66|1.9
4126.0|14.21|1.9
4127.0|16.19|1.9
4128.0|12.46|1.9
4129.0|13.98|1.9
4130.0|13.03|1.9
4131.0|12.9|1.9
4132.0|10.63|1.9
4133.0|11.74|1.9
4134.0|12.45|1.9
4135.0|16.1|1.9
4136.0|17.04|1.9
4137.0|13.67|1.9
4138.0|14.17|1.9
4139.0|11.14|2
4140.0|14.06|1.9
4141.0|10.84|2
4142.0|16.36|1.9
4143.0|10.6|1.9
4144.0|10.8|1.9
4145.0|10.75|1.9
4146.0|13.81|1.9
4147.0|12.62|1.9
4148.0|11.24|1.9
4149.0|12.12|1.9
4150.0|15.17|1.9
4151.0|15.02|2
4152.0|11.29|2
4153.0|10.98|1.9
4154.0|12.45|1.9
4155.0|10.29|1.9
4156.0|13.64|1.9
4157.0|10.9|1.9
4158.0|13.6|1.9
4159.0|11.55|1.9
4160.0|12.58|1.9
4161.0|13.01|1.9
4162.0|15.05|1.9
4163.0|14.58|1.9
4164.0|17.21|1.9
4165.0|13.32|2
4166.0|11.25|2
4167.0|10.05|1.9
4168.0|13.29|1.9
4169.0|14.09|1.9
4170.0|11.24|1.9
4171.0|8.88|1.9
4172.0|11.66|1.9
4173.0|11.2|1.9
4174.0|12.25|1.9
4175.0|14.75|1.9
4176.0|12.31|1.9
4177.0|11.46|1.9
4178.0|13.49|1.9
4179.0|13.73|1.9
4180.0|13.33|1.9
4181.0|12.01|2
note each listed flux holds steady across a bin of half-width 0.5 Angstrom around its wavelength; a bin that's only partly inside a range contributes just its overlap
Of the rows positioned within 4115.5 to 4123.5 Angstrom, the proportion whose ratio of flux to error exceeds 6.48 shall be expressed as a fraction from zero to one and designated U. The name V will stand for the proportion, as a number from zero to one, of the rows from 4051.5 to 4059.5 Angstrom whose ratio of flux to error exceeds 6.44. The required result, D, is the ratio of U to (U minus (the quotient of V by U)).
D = 0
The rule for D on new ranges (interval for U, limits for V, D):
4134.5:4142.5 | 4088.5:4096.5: -3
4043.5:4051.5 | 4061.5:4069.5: 9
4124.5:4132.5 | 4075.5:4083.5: 49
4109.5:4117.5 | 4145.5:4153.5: 9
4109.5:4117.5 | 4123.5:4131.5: -1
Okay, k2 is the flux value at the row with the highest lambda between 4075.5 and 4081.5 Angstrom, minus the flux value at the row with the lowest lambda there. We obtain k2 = 3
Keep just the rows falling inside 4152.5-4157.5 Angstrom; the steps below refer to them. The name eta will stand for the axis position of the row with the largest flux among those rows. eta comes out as 4156.0 Angstrom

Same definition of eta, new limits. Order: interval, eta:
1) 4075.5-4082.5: 4079.0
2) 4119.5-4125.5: 4123.0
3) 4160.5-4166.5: 4164.0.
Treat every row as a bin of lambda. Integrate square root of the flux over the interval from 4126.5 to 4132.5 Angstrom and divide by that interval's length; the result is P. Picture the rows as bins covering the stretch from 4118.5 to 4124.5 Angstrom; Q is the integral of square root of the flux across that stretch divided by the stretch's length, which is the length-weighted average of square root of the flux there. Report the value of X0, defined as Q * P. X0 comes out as 12.6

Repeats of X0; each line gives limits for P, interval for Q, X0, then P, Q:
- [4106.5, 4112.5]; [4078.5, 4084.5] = 13.6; 3.68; 3.70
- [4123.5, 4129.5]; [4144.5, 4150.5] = 13.1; 3.71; 3.55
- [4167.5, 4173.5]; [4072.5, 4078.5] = 12.1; 3.42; 3.53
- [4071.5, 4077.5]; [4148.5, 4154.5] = 12.5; 3.49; 3.58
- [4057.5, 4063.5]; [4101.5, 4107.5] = 12.5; 3.59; 3.48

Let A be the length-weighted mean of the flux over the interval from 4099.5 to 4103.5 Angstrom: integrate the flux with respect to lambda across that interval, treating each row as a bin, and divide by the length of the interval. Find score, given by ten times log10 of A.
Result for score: 10.5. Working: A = 11.3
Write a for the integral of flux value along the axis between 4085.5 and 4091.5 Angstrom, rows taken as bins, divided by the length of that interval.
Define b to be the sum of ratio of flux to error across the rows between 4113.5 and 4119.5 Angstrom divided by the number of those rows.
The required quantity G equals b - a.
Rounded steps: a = 14.0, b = 6.7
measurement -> -7.26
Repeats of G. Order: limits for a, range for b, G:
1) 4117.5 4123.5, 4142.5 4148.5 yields -5.92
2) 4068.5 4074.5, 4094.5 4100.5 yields -6.01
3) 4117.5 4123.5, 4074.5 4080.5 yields -5.22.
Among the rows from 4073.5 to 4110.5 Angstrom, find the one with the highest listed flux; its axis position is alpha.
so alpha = 4085.0 Angstrom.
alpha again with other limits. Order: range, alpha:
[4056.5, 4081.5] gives 4079.0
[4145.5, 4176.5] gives 4164.0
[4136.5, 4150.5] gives 4142.0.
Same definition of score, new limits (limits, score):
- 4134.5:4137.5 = 11.9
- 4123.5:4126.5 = 11.3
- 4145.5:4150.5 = 11.1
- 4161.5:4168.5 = 11.3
